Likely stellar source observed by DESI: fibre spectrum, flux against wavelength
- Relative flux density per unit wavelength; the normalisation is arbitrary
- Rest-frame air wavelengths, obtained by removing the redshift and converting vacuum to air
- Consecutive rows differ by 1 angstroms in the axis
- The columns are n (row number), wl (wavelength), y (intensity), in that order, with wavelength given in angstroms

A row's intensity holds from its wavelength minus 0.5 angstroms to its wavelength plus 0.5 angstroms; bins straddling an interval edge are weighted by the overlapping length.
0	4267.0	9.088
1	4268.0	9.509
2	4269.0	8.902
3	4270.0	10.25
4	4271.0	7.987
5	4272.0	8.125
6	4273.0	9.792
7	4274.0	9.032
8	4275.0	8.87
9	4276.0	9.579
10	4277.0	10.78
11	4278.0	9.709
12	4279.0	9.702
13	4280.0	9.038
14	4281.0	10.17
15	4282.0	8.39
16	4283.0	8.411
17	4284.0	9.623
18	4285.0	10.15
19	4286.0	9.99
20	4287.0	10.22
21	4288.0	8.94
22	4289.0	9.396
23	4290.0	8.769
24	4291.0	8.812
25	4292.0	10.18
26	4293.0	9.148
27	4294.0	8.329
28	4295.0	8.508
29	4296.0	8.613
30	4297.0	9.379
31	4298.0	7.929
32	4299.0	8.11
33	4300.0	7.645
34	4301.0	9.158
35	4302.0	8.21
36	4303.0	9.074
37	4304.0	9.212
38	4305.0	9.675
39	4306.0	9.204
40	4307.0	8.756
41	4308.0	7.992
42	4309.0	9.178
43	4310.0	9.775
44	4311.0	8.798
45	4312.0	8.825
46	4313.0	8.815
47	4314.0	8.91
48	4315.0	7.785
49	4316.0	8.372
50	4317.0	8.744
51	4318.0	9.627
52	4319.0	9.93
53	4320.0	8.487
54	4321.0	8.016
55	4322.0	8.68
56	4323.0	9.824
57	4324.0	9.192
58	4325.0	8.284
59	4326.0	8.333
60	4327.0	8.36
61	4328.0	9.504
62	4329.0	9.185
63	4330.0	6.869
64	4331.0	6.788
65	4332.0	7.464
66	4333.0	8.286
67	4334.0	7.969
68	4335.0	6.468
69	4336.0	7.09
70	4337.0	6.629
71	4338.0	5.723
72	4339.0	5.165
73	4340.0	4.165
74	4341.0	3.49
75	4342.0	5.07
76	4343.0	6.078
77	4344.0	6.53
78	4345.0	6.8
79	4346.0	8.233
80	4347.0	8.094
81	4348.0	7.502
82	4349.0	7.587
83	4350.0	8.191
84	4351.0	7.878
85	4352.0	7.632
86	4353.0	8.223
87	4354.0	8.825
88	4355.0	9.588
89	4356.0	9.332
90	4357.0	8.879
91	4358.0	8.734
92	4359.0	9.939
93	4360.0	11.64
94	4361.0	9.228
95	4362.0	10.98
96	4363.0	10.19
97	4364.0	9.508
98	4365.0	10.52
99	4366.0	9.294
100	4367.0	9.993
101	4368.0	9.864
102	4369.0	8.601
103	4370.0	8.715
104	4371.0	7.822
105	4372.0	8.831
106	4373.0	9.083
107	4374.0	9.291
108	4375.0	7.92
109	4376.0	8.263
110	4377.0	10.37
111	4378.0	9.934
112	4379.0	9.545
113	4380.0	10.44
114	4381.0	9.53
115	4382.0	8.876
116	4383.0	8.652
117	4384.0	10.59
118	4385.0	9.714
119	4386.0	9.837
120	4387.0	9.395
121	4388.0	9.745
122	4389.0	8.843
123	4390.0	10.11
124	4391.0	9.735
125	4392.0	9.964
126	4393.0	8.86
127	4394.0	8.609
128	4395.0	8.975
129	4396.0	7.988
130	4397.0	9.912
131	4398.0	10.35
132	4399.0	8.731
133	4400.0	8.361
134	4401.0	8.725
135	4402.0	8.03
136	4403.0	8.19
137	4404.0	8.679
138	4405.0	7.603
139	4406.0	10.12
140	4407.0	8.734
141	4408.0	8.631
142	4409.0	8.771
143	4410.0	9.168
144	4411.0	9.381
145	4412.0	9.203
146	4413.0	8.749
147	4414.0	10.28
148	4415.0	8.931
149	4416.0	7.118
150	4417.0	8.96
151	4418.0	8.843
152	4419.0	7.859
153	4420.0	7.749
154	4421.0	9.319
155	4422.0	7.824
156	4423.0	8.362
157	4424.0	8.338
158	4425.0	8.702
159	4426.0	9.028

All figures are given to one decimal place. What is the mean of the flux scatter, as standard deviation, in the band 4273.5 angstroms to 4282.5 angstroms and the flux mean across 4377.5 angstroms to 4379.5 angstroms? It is 5.2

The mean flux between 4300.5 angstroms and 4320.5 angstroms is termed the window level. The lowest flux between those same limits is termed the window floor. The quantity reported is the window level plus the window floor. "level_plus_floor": 16.7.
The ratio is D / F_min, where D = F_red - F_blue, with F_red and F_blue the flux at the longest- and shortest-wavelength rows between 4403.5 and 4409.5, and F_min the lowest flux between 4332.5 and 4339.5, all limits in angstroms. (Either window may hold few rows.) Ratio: 0.02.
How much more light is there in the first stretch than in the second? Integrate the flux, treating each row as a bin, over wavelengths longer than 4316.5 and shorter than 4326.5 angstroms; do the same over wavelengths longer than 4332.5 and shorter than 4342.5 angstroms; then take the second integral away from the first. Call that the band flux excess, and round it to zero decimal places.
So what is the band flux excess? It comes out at 29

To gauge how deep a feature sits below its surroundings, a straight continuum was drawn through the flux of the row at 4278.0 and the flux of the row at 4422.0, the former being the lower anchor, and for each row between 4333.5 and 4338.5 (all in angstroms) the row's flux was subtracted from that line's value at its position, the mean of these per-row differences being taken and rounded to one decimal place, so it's 2.2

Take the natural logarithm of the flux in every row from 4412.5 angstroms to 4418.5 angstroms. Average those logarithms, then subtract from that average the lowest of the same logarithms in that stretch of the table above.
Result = 0.21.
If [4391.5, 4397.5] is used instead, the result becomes 0.12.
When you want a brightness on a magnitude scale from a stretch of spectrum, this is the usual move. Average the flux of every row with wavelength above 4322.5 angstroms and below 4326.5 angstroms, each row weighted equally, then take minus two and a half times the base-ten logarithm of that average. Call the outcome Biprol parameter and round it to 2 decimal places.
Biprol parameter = -2.37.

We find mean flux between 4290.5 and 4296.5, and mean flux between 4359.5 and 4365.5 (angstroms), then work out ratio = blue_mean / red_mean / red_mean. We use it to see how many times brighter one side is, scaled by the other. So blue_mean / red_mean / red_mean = 0.083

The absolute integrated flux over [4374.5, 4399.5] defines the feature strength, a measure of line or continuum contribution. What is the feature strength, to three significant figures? 235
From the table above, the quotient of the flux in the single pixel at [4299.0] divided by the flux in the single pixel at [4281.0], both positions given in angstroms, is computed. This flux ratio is 0.80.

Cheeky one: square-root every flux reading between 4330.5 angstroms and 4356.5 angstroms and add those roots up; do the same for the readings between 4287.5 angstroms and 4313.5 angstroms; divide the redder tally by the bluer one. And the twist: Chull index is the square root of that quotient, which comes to 0.944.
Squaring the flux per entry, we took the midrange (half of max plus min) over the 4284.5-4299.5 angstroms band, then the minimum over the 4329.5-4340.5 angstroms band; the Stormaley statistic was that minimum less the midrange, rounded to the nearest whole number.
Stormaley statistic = -66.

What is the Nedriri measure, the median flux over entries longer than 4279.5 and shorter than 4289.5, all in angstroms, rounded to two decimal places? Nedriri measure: 9.51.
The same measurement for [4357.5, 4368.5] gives 9.94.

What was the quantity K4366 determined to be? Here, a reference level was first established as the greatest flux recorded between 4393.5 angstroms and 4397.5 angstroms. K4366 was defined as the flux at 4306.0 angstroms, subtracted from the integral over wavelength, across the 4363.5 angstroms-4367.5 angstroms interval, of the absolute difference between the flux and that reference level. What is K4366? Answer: -7.5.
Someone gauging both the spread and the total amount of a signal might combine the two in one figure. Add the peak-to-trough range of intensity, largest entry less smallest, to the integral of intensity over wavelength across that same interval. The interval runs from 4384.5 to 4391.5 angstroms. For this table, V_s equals 68.6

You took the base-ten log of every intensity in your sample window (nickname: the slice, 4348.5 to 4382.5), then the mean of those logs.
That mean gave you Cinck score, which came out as 0.962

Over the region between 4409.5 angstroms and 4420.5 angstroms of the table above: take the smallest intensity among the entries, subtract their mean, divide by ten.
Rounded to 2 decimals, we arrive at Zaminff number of -0.16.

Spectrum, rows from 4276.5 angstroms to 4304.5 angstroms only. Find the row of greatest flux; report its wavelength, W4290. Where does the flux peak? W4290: 4277.0 angstroms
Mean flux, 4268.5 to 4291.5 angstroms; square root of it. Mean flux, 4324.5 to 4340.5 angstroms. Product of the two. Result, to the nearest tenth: 22.2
